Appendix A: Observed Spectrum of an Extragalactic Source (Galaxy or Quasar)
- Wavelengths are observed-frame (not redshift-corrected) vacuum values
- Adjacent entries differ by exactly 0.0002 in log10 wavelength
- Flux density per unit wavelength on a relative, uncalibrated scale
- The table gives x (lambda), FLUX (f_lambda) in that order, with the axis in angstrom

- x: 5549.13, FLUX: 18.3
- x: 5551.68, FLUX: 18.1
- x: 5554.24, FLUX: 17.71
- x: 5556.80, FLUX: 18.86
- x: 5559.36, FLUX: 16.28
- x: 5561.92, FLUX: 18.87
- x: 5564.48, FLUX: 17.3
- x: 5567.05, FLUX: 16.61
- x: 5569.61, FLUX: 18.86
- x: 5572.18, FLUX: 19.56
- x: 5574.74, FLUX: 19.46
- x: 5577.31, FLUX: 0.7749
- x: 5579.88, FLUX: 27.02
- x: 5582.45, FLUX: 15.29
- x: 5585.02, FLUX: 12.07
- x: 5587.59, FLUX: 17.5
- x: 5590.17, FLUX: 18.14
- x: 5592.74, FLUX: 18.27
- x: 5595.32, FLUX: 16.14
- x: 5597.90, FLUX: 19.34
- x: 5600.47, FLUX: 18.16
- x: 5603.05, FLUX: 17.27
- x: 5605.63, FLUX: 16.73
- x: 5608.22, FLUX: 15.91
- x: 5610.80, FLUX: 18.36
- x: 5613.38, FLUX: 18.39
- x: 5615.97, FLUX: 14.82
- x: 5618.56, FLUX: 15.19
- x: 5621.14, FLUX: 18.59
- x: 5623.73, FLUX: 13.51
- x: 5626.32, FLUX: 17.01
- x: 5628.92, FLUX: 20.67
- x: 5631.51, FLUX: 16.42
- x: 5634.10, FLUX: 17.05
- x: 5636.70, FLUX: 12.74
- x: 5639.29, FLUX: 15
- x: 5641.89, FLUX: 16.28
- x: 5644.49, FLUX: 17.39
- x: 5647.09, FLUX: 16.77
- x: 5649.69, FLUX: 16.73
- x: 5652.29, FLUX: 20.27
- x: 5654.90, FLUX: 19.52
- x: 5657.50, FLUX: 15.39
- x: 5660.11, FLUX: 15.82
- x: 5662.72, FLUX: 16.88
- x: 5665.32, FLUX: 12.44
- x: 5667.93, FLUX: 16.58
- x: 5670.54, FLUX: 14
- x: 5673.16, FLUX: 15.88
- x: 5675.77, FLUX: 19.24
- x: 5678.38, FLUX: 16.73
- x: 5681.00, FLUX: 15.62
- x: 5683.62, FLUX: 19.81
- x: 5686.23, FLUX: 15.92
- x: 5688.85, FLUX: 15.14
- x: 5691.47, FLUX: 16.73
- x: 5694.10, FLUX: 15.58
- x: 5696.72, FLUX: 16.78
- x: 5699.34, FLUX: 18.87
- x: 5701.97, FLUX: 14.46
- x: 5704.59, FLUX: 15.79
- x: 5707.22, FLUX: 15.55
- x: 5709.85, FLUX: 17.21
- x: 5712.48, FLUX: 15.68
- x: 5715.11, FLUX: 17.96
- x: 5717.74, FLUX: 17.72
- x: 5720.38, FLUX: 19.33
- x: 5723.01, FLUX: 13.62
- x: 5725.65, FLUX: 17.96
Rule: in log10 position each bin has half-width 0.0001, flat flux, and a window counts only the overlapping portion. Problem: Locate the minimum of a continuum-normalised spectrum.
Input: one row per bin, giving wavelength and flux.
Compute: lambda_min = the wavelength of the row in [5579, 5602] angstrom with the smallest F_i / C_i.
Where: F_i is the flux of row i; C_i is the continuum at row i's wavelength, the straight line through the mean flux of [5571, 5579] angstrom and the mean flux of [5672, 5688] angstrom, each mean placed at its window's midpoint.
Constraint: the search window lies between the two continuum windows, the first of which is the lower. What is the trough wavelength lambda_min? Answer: 5585.02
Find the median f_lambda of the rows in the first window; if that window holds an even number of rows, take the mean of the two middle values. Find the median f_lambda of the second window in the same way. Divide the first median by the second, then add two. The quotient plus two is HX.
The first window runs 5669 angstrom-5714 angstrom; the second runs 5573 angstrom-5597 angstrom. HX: 2.91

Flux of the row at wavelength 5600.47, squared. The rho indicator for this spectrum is 330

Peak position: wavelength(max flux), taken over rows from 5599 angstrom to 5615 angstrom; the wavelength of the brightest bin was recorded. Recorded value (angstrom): 5613.38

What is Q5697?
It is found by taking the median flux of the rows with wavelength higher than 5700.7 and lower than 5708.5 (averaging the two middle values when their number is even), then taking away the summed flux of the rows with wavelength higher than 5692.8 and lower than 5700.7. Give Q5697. -36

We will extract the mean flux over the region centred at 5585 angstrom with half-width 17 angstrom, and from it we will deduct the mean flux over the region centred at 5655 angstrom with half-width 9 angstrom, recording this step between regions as -0.37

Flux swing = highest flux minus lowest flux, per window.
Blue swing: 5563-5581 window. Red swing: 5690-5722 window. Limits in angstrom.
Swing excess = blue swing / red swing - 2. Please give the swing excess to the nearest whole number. 3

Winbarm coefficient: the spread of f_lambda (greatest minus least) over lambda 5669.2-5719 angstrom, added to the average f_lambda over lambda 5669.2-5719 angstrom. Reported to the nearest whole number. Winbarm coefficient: 22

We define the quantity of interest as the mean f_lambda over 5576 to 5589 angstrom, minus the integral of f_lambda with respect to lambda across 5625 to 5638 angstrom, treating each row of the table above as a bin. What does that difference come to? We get -203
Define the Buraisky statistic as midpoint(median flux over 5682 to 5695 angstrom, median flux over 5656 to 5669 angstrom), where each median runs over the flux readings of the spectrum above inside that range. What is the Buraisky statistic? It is 15.9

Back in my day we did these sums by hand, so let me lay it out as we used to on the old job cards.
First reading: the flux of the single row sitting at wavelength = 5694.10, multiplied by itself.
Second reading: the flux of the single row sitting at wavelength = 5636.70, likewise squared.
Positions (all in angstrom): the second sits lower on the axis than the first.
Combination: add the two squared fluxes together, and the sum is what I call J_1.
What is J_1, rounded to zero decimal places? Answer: 405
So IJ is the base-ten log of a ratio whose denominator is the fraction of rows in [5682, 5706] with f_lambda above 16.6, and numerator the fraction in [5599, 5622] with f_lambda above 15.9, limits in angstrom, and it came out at 0.24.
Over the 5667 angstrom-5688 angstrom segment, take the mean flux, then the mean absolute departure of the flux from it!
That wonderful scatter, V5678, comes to 1.40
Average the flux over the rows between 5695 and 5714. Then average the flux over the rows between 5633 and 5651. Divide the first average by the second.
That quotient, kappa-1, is 1.02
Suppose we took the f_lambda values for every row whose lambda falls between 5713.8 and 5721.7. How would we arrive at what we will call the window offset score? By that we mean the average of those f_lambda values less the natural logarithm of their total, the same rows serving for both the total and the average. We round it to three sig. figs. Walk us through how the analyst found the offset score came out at 14.3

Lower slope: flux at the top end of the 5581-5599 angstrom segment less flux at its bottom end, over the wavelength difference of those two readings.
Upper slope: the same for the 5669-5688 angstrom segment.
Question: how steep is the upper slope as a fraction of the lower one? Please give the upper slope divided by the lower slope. 0.5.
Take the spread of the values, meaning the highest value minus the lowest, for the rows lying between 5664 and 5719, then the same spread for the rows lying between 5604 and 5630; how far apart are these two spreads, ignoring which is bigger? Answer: 0.2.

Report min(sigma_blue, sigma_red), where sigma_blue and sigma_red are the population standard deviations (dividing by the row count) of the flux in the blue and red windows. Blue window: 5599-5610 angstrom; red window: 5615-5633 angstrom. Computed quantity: 0.82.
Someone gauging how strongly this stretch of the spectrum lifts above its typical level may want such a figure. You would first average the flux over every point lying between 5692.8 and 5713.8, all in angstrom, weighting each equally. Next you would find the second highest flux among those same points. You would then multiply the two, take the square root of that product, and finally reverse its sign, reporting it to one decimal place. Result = -16.7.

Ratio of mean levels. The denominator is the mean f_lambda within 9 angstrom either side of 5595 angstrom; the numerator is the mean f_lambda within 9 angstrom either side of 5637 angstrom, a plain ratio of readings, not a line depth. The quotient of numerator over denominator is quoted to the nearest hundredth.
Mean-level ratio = 0.93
